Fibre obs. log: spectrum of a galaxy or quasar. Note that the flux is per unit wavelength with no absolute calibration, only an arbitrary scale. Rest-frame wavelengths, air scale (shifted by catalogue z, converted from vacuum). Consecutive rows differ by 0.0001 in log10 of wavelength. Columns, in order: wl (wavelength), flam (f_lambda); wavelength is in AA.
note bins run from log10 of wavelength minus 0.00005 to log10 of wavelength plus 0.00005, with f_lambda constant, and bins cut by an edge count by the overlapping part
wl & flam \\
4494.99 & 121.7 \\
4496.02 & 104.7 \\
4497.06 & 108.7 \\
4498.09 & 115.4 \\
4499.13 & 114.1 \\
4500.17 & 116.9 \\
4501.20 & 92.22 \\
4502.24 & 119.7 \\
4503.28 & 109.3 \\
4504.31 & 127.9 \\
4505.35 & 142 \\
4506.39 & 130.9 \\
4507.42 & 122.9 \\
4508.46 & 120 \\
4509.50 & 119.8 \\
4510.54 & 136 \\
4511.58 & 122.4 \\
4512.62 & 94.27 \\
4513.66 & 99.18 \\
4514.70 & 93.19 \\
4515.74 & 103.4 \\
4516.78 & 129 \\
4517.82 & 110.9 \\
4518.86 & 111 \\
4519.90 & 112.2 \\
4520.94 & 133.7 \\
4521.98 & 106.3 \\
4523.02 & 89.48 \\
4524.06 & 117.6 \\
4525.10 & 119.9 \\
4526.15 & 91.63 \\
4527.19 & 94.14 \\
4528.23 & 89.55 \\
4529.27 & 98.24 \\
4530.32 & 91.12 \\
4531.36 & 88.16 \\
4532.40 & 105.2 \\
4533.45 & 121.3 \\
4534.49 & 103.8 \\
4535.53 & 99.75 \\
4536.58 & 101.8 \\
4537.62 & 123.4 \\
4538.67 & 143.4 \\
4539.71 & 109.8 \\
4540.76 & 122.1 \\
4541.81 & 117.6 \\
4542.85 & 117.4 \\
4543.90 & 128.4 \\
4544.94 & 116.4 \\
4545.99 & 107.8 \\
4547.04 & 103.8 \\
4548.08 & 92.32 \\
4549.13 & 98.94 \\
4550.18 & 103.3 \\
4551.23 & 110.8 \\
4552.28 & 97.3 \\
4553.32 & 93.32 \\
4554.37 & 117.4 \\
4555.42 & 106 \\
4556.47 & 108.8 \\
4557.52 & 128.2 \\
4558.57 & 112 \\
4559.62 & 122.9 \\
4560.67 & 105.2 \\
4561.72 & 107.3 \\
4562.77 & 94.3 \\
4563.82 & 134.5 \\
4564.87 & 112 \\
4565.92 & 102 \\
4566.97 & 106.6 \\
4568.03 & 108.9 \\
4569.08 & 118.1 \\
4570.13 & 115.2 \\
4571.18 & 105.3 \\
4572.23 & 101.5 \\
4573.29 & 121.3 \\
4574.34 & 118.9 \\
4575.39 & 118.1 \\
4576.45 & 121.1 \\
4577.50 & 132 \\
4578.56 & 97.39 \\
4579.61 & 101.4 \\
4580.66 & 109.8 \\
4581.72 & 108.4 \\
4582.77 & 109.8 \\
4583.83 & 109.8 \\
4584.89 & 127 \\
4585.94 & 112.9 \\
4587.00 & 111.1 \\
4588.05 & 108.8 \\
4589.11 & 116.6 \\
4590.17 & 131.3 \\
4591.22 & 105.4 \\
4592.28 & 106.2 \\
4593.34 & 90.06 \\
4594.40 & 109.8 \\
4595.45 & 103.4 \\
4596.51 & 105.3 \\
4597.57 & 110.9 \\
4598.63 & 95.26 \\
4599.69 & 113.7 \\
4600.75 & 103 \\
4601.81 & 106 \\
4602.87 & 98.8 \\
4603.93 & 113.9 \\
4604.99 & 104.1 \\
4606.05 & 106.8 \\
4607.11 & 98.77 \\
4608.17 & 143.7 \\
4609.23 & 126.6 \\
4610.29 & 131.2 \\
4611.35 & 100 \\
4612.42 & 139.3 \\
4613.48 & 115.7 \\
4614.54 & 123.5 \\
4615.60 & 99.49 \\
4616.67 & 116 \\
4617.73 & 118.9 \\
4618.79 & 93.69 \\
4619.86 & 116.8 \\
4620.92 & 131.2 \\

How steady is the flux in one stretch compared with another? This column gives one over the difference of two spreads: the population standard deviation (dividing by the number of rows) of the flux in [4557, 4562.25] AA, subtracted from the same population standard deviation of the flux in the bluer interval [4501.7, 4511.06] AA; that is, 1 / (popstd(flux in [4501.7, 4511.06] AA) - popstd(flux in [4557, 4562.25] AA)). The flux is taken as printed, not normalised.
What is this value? 2.7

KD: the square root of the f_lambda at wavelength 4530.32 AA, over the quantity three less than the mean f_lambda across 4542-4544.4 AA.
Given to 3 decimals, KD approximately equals 0.080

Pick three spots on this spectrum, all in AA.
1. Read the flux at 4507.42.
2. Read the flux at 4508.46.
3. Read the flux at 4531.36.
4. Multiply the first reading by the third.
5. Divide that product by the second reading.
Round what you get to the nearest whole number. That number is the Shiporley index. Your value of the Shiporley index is 90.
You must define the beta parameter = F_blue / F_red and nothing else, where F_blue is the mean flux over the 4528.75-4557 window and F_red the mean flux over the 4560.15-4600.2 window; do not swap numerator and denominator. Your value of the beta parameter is 0.98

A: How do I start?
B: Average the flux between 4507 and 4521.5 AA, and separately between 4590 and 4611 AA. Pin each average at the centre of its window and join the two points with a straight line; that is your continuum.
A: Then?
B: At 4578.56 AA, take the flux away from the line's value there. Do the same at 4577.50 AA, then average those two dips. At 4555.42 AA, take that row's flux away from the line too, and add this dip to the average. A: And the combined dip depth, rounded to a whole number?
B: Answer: 3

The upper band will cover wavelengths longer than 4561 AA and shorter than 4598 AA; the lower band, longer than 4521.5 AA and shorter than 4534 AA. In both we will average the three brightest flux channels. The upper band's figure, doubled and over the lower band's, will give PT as 2.22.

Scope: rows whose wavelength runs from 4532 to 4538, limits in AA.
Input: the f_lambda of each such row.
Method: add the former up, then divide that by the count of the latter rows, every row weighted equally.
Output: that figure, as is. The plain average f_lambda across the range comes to 109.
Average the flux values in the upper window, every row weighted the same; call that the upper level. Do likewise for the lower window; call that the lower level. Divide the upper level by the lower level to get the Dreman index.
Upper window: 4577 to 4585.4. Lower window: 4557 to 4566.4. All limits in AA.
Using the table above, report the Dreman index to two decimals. 0.99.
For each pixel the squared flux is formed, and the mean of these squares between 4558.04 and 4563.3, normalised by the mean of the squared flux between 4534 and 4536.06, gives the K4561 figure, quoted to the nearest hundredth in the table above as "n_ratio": 1.14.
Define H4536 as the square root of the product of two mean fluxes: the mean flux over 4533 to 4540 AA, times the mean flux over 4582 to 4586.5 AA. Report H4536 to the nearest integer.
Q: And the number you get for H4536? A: 115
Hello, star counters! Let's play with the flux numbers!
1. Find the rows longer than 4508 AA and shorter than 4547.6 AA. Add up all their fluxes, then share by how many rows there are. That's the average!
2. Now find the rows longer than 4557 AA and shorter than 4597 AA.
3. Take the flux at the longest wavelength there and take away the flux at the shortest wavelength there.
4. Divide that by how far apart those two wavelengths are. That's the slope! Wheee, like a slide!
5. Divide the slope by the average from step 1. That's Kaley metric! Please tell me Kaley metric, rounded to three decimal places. -0.005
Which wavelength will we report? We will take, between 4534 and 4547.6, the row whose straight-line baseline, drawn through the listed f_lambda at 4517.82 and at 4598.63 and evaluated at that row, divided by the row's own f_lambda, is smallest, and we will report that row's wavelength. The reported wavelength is 4538.67 AA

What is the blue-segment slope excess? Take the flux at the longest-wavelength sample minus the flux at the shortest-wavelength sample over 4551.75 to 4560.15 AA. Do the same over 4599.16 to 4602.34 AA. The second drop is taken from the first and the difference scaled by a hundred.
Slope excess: 3330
